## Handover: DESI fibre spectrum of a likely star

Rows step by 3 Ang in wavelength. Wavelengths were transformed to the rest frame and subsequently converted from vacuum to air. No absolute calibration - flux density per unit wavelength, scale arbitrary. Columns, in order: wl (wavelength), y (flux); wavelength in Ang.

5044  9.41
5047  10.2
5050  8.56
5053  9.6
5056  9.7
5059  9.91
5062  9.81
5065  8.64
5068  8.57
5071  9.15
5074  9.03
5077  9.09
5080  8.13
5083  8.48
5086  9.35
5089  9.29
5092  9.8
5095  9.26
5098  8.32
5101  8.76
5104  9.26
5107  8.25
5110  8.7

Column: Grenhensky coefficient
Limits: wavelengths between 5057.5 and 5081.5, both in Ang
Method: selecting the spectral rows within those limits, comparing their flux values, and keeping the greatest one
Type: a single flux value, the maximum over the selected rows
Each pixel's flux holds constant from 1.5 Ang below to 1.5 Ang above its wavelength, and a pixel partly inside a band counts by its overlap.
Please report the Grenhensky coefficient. 9.91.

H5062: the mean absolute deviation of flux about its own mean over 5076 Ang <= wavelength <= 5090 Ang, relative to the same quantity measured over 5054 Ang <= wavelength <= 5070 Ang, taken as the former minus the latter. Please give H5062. -0.13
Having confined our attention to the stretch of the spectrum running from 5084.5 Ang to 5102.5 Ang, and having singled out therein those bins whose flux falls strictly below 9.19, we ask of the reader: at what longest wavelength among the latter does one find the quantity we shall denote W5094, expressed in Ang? 5101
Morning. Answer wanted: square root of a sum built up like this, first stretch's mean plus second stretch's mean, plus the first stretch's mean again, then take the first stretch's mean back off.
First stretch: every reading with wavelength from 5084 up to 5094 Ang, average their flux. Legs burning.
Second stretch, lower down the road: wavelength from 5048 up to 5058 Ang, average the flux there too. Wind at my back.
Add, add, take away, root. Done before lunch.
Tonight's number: 4.33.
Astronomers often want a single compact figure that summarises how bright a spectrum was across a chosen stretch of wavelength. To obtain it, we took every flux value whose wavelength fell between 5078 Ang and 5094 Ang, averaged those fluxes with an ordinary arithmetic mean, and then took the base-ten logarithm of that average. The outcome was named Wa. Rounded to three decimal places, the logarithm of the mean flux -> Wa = 0.955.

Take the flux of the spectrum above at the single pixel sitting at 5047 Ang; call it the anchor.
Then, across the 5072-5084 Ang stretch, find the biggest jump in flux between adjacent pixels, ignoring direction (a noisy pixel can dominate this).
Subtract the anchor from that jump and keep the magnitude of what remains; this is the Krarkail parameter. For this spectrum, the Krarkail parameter 9.2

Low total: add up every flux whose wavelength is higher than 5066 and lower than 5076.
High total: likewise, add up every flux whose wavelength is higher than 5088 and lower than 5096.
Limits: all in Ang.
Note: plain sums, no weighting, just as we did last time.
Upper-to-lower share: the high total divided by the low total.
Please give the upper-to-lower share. 1.06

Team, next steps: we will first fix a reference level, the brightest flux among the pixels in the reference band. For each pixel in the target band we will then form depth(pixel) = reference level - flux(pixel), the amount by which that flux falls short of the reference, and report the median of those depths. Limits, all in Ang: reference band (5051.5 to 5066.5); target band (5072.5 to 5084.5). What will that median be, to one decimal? 1.2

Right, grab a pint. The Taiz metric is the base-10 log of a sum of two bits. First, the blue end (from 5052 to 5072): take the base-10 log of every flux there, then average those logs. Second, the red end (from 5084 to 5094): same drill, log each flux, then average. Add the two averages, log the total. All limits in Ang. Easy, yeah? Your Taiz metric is 0.289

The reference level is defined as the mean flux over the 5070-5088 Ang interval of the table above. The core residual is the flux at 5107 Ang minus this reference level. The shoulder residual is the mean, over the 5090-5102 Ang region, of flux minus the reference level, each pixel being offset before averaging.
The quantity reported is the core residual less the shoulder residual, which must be -0.8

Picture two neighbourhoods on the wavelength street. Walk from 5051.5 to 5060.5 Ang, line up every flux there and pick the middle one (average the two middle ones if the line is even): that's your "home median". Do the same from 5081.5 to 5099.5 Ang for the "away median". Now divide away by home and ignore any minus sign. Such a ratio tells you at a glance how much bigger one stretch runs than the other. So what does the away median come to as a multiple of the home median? 0.96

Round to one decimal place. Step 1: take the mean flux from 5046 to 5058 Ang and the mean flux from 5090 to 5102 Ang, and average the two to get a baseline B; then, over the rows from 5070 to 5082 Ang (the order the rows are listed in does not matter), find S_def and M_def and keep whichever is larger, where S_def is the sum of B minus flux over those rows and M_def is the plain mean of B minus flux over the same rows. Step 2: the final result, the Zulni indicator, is 1.7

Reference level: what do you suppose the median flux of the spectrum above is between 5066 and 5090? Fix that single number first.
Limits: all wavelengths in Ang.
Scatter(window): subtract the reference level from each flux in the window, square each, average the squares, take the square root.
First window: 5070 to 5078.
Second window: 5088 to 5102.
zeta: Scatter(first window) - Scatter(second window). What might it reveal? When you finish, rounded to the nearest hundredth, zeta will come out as -0.45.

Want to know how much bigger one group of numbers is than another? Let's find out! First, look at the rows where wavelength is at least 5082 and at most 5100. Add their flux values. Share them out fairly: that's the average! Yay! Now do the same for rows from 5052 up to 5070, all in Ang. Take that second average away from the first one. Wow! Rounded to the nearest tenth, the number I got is -0.3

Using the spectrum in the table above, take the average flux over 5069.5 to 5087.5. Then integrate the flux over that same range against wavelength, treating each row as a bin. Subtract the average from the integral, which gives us 151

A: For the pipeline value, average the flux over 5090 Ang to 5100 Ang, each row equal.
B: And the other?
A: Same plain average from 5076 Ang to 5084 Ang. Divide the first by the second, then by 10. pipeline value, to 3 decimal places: 0.107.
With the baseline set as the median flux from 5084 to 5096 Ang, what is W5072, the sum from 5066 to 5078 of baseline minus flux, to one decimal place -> 1.4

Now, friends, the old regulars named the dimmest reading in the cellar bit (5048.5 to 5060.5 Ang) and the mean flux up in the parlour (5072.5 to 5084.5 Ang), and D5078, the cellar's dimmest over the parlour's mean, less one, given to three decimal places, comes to -0.014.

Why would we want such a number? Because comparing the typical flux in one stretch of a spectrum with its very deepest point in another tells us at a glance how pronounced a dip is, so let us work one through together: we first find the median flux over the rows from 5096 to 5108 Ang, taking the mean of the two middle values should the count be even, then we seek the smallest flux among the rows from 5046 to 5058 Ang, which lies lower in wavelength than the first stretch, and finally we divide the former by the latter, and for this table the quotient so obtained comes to 1.00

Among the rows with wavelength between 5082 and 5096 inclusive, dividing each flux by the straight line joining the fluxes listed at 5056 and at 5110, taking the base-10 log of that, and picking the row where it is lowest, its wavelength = 5083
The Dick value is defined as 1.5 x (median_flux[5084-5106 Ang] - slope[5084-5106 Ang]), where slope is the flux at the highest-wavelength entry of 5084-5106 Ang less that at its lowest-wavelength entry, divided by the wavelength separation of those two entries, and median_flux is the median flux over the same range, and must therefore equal 13.9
